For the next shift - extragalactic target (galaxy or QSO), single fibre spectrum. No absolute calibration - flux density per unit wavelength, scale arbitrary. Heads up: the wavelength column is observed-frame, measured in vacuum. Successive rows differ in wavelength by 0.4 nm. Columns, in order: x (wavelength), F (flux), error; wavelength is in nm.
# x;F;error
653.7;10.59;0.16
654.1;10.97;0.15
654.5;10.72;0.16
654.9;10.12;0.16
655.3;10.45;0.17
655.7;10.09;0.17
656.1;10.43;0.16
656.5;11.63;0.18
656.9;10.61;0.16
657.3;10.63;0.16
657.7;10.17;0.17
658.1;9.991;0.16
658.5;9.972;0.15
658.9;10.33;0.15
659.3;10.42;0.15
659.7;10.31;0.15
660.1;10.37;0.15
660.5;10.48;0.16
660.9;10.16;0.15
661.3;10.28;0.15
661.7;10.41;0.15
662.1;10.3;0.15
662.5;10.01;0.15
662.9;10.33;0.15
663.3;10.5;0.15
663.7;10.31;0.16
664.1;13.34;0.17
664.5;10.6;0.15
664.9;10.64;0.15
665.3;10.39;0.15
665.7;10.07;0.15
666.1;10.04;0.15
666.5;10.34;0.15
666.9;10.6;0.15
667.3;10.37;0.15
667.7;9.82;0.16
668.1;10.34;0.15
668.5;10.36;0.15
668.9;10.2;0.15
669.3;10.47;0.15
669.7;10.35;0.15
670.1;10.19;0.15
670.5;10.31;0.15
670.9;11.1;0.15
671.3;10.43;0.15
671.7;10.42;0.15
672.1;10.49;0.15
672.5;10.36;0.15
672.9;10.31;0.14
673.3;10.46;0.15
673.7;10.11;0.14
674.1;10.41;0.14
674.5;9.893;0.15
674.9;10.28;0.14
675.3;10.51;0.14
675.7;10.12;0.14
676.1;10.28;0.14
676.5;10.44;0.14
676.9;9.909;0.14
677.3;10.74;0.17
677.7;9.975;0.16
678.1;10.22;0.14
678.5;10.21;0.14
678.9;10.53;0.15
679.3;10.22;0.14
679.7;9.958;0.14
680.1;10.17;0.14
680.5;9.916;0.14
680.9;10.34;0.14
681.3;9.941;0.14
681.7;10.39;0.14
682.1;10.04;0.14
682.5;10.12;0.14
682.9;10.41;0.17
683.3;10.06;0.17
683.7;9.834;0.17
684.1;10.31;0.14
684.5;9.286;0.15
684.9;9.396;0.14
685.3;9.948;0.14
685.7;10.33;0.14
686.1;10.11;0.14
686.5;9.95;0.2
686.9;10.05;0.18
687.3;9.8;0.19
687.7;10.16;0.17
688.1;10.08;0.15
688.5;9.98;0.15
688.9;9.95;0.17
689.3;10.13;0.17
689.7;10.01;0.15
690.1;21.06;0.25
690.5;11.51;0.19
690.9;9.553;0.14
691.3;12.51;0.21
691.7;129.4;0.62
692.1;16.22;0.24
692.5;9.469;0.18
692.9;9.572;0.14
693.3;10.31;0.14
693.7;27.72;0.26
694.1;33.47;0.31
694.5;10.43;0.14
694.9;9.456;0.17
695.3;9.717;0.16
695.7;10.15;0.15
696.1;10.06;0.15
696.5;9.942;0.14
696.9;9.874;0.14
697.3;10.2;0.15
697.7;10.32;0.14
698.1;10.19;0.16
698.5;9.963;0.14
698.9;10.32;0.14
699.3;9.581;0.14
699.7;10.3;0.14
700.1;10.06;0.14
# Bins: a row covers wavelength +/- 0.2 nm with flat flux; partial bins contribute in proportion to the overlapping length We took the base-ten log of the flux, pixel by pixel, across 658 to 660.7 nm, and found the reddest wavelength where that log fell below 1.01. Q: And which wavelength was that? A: 658.5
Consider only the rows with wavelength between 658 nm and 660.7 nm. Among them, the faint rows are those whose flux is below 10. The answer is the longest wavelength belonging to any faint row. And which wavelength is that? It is 658.5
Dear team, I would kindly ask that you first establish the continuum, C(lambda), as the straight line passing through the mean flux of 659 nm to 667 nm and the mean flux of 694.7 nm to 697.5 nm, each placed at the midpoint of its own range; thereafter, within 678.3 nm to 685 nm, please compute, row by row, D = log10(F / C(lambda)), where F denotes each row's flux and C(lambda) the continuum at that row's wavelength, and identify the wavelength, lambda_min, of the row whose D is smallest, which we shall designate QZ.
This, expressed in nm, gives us 684.5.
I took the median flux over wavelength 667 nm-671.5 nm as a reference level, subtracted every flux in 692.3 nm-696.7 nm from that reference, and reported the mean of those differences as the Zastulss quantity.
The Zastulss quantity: -3.31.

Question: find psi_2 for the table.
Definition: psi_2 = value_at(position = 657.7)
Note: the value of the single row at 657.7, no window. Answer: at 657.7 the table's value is 10.17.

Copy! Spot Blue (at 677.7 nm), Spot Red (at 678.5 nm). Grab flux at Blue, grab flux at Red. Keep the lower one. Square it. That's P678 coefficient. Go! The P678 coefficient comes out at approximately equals 99.5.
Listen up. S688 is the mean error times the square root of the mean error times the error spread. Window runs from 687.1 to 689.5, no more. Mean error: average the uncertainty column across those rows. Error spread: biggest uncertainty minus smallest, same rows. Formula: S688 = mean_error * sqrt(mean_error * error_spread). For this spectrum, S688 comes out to 0.014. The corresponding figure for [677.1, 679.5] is 0.010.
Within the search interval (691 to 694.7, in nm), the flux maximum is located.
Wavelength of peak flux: 691.7 nm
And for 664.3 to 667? 664.9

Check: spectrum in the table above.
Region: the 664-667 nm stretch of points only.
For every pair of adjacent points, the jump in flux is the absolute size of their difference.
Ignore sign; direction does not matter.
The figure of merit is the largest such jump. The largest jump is 2.7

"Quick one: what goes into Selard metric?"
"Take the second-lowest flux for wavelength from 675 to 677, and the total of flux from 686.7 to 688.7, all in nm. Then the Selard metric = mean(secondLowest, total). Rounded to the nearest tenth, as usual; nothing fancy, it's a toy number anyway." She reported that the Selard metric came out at 30.1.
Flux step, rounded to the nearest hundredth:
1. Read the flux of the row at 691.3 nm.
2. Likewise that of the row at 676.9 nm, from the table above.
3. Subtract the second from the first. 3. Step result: 2.60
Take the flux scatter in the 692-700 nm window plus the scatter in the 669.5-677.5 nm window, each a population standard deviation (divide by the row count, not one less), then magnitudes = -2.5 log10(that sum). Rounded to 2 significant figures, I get -2.0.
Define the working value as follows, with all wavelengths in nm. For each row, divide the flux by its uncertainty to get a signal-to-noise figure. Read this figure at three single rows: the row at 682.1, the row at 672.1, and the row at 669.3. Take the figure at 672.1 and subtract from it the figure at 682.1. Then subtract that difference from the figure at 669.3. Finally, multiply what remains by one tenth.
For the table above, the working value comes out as 7.2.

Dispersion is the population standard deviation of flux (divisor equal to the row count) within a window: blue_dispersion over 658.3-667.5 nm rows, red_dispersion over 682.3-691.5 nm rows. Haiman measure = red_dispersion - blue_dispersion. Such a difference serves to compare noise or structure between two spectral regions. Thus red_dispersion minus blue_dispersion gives 1.7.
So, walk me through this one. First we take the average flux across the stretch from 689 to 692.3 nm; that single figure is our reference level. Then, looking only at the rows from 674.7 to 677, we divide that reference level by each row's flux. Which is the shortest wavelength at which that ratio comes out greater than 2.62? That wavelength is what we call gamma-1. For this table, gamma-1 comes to 674.9 nm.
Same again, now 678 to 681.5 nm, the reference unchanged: 678.1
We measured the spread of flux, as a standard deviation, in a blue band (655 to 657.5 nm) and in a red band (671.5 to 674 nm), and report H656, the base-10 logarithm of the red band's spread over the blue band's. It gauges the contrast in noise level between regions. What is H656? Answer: -0.6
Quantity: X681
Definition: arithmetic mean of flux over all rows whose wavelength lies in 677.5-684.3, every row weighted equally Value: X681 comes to 10.2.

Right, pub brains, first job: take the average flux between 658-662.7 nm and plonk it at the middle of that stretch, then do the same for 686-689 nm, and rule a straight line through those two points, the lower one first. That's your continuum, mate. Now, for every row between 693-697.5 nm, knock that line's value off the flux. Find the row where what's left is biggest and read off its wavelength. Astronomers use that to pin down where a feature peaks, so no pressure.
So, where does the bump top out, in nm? 694.1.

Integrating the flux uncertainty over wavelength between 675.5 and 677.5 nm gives 0.29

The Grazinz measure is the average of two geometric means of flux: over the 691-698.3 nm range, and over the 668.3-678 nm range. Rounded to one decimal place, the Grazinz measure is 11.9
